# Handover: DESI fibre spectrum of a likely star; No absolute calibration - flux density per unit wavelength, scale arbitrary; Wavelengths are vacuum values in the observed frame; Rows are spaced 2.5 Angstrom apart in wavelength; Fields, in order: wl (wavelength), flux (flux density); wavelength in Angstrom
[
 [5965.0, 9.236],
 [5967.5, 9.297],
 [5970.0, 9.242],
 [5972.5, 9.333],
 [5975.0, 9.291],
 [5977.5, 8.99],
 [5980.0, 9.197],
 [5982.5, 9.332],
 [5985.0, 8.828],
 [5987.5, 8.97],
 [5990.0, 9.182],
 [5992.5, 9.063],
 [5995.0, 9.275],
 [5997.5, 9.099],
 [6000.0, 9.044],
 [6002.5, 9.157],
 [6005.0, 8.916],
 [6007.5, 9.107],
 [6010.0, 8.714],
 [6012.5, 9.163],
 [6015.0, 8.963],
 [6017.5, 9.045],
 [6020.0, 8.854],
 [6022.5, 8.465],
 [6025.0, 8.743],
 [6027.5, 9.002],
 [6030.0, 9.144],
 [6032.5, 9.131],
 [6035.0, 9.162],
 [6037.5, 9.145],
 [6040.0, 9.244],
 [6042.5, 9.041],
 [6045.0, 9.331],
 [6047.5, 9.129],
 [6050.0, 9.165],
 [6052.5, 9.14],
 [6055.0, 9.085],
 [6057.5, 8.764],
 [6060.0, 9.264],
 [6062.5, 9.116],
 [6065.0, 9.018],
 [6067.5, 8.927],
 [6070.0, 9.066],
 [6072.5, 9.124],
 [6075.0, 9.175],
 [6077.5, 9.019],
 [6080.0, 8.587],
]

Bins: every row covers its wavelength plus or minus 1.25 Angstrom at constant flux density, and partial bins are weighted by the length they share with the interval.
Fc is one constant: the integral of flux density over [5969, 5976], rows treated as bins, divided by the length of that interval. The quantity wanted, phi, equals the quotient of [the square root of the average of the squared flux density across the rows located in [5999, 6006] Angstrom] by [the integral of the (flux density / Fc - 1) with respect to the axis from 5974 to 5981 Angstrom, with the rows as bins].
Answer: -88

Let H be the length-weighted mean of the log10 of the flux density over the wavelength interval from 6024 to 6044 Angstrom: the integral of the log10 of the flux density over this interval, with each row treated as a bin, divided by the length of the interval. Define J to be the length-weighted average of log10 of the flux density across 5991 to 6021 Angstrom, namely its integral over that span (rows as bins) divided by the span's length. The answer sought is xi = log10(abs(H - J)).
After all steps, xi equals -2.6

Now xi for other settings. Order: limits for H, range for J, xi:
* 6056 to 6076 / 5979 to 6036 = -2.8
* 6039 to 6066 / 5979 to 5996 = -4.7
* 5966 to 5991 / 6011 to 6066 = -2.2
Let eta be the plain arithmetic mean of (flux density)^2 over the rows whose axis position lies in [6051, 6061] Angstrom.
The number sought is 82.2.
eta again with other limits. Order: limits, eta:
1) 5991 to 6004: 83.3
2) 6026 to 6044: 83.3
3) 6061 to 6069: 81.4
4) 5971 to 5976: 86.7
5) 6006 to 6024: 79.3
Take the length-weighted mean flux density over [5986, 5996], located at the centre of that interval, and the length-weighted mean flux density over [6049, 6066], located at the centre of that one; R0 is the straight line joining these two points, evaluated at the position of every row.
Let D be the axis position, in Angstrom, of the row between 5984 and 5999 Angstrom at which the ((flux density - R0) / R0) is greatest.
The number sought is 5995.0 Angstrom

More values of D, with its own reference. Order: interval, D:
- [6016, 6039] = 6035.0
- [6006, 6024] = 6012.5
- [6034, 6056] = 6045.0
